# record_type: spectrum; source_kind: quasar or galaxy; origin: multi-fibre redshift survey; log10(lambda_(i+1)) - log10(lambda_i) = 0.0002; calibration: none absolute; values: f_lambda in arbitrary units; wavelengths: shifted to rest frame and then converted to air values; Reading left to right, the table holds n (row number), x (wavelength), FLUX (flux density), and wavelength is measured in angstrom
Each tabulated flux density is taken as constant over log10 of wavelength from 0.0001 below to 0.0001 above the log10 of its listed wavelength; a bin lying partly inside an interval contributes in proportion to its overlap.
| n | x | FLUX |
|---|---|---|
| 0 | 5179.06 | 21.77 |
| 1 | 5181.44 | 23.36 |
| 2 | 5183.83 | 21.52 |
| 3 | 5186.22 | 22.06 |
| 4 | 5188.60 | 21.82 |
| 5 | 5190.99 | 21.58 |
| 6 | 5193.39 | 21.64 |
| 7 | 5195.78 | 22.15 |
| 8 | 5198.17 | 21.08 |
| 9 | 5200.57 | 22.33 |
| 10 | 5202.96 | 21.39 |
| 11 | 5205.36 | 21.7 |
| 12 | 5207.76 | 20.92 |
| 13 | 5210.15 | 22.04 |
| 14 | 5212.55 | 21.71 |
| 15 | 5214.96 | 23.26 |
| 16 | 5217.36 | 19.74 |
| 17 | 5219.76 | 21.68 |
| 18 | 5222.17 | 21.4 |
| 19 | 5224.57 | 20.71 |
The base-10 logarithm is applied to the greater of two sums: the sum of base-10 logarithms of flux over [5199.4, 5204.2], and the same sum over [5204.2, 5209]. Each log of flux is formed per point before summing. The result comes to 0.428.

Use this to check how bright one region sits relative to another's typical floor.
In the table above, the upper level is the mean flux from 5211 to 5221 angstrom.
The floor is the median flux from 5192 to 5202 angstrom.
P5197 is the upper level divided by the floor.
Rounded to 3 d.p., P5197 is 0.986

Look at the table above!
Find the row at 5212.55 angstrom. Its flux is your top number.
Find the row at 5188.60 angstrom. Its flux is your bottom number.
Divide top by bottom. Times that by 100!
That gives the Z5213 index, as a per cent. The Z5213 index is 99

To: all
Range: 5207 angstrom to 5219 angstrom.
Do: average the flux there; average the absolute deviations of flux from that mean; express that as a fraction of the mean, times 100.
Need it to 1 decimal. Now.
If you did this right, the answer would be 4.5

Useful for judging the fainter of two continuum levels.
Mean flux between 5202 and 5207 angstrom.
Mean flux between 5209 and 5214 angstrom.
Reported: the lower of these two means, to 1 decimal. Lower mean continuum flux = 21.5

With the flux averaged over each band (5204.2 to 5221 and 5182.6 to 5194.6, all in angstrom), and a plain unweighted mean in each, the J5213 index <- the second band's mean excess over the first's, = 0.15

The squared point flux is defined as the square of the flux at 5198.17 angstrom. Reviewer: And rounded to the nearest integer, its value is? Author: 444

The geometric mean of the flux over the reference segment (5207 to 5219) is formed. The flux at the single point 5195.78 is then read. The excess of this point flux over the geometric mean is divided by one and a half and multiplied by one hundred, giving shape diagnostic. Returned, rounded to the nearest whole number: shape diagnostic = 43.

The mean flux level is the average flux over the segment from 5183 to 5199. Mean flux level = 21.7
